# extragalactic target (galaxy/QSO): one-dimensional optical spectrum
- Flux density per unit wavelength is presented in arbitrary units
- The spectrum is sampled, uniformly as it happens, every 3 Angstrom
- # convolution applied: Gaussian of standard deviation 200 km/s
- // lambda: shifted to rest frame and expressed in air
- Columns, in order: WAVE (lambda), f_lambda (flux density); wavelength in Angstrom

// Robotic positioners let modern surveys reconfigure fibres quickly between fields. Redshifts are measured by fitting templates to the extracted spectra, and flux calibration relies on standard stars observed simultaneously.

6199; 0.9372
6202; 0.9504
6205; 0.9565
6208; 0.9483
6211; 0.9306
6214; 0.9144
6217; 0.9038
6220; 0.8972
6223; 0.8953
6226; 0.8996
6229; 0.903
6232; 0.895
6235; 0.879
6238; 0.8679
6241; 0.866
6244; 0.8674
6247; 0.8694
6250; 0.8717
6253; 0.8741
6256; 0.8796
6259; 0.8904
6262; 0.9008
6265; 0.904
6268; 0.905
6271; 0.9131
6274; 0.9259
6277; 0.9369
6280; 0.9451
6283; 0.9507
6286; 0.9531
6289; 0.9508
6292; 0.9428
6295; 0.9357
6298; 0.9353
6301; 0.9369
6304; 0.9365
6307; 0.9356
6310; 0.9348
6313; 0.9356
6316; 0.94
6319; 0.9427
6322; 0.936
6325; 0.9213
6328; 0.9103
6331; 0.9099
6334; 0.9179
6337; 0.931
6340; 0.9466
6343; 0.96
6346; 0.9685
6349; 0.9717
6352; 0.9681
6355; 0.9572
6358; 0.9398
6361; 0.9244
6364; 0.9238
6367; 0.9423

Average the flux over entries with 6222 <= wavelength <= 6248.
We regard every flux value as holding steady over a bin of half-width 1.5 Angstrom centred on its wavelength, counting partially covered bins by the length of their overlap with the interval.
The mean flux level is 0.883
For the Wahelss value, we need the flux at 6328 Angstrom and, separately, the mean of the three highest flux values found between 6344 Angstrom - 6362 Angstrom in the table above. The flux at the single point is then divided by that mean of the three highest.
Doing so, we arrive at 0.94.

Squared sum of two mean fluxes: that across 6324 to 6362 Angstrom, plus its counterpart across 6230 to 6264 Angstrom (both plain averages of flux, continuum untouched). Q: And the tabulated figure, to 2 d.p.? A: 3.31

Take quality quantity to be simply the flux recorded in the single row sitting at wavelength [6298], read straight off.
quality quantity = 0.9353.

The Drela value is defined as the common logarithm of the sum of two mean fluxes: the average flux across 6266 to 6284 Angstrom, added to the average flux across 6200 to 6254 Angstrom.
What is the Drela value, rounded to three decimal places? 0.262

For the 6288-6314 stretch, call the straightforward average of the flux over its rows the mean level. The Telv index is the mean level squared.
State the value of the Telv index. 0.880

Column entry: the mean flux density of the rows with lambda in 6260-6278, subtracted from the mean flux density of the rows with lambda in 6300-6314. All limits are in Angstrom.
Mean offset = 0.02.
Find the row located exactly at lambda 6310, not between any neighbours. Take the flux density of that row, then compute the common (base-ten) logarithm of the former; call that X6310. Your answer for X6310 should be -0.029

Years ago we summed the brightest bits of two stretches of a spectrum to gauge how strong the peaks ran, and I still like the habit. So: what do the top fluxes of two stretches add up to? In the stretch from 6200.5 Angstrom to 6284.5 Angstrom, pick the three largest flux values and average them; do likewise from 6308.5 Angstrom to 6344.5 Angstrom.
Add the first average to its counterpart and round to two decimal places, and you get 1.90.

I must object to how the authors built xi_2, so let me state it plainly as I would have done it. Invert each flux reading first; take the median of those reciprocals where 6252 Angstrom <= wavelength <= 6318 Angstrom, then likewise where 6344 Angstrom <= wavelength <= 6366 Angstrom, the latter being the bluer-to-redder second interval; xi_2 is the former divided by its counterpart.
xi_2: 1.02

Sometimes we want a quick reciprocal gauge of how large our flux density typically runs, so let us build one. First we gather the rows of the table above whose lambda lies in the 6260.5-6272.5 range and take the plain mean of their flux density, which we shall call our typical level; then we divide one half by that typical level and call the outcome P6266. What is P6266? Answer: 0.552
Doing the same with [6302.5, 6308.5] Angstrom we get 0.534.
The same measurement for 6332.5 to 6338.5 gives 0.541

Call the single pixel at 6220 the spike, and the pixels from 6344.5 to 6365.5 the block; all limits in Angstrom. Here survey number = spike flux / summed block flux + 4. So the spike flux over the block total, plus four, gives 4.13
